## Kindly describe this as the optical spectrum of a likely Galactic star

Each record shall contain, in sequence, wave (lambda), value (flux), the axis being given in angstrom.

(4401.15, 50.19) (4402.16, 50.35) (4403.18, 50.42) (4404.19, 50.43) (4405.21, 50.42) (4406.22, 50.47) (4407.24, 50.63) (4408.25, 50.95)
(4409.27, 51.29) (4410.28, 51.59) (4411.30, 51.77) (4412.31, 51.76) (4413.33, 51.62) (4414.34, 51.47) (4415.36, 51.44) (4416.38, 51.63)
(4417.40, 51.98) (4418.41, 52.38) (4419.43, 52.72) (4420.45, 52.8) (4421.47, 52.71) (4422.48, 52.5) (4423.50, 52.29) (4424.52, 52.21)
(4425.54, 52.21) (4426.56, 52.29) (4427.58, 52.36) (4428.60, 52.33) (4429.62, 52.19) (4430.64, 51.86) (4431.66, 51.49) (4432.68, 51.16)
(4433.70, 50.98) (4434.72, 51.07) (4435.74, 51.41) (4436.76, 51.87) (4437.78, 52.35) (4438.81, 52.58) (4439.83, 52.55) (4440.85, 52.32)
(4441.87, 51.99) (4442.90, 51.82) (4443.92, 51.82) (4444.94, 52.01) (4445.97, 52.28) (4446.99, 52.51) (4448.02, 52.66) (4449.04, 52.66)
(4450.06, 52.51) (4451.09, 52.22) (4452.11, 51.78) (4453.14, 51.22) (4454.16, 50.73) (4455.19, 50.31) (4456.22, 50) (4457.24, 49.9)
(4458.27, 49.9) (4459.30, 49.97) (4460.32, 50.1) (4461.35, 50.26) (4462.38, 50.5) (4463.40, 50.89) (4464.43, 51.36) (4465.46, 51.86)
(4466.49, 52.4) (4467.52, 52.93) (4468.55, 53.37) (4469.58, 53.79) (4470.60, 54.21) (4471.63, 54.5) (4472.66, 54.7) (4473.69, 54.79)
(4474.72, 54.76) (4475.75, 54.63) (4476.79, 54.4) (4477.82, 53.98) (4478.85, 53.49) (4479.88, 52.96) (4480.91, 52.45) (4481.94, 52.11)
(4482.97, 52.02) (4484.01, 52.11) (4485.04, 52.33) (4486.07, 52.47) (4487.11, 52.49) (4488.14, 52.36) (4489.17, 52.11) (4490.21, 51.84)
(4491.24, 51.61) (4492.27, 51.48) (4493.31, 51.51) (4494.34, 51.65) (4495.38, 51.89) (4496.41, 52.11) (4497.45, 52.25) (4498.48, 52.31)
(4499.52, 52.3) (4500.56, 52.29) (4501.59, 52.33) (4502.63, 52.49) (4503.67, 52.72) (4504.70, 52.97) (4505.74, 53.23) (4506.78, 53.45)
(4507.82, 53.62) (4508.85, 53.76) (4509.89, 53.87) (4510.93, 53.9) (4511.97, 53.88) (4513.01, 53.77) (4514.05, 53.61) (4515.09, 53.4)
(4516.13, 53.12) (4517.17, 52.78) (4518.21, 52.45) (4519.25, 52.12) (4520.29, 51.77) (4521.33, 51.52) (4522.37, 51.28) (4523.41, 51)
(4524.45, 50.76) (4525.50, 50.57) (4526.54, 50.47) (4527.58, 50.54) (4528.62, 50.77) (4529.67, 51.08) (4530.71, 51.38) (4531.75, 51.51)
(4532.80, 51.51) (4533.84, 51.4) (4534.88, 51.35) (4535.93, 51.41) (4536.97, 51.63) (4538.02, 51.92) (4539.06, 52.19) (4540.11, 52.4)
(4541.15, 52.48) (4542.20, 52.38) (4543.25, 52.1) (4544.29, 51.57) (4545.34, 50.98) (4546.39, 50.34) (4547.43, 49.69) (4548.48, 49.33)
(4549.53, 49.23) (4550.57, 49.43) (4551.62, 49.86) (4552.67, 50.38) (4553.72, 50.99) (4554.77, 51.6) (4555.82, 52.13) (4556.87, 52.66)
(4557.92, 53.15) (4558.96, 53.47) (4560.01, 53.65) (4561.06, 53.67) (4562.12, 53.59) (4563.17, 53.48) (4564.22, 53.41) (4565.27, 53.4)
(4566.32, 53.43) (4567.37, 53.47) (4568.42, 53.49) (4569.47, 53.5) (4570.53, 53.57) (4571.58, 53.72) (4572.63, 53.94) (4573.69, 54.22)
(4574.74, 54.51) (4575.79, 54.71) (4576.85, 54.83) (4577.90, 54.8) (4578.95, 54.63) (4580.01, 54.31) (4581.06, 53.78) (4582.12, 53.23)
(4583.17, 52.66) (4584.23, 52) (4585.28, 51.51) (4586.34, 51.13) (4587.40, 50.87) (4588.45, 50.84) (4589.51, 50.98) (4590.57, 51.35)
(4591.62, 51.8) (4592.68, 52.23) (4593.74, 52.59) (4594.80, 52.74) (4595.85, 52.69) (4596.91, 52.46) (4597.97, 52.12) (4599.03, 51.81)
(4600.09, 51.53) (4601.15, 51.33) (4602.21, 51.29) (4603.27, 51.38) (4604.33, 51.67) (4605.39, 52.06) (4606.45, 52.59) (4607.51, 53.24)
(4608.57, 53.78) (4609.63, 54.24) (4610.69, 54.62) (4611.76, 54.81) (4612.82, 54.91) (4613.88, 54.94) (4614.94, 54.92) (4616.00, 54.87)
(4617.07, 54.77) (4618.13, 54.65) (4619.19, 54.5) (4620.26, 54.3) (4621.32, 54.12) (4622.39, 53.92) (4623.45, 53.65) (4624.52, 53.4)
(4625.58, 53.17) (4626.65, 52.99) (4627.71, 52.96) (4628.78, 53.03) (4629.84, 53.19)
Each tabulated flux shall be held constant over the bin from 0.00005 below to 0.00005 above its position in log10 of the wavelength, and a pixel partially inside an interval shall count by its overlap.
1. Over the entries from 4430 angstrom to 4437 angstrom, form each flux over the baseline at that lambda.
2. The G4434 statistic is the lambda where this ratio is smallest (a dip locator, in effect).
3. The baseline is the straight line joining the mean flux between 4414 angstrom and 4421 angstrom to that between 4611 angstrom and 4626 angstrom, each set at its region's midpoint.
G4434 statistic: 4433.70 angstrom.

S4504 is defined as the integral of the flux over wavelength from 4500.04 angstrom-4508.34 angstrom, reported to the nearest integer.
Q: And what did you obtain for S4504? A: 439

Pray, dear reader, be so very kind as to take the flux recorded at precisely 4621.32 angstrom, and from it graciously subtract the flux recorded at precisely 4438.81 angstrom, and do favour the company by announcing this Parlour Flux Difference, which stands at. 1.5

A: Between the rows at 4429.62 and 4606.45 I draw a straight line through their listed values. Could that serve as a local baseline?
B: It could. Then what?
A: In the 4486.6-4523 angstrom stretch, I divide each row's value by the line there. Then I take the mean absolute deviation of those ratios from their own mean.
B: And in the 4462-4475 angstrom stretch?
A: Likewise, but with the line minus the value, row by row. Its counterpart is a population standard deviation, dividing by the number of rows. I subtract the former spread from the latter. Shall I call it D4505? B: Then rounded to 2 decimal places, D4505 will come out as 1.46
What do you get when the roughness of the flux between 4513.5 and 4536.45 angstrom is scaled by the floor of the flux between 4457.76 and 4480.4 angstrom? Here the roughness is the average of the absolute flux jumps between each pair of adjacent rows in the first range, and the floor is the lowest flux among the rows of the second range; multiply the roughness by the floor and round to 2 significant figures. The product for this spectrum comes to 10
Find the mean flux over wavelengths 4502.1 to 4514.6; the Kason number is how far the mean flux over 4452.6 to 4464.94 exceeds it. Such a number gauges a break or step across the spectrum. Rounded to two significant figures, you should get -3.0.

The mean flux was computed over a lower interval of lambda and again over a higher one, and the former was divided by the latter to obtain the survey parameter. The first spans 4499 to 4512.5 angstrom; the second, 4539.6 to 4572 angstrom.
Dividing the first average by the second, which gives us 1.02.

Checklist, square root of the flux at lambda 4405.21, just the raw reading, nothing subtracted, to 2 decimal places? 7.10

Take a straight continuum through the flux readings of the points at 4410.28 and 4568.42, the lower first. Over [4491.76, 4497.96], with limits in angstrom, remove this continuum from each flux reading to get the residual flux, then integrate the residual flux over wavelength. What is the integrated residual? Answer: -4.9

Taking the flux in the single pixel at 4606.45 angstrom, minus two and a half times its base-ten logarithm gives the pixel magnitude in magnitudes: -4.302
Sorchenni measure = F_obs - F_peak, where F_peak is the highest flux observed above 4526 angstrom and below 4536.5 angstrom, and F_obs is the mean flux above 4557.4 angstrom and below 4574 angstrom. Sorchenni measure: 2.1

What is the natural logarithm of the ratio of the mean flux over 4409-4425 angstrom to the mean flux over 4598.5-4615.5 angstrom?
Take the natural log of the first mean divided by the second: -0.020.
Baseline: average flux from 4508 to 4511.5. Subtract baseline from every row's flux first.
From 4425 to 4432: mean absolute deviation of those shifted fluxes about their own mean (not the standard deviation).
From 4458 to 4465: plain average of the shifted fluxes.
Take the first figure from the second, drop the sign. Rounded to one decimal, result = 3.7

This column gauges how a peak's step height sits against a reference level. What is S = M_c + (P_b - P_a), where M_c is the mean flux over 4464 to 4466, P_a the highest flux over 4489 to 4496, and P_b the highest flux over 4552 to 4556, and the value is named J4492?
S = 51.6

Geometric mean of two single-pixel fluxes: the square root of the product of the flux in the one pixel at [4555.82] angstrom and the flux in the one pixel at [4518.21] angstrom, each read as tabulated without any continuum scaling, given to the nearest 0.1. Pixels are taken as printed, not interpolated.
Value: 52.3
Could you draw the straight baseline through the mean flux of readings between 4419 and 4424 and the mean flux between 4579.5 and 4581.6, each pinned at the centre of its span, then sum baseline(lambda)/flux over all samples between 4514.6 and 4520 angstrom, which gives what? 5.07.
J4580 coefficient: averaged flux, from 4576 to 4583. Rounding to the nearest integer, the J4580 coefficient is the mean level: 54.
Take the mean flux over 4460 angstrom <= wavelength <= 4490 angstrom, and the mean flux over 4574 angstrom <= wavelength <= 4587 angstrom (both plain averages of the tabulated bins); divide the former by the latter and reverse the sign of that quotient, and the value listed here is -0.99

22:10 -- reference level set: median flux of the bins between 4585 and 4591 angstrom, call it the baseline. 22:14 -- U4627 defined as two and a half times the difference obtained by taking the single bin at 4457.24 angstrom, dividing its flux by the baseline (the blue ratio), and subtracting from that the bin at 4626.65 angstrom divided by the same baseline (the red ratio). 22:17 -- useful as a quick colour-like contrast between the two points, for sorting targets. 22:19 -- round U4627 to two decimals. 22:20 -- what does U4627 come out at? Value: -0.15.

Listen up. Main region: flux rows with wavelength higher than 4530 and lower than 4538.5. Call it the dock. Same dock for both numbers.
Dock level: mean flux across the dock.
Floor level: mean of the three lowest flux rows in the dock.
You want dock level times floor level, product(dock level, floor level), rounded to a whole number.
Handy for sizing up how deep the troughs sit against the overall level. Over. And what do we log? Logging 2647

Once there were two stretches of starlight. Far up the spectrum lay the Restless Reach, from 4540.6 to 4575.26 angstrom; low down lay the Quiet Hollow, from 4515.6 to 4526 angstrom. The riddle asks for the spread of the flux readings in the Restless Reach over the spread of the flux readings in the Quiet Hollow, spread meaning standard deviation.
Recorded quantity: 1.9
